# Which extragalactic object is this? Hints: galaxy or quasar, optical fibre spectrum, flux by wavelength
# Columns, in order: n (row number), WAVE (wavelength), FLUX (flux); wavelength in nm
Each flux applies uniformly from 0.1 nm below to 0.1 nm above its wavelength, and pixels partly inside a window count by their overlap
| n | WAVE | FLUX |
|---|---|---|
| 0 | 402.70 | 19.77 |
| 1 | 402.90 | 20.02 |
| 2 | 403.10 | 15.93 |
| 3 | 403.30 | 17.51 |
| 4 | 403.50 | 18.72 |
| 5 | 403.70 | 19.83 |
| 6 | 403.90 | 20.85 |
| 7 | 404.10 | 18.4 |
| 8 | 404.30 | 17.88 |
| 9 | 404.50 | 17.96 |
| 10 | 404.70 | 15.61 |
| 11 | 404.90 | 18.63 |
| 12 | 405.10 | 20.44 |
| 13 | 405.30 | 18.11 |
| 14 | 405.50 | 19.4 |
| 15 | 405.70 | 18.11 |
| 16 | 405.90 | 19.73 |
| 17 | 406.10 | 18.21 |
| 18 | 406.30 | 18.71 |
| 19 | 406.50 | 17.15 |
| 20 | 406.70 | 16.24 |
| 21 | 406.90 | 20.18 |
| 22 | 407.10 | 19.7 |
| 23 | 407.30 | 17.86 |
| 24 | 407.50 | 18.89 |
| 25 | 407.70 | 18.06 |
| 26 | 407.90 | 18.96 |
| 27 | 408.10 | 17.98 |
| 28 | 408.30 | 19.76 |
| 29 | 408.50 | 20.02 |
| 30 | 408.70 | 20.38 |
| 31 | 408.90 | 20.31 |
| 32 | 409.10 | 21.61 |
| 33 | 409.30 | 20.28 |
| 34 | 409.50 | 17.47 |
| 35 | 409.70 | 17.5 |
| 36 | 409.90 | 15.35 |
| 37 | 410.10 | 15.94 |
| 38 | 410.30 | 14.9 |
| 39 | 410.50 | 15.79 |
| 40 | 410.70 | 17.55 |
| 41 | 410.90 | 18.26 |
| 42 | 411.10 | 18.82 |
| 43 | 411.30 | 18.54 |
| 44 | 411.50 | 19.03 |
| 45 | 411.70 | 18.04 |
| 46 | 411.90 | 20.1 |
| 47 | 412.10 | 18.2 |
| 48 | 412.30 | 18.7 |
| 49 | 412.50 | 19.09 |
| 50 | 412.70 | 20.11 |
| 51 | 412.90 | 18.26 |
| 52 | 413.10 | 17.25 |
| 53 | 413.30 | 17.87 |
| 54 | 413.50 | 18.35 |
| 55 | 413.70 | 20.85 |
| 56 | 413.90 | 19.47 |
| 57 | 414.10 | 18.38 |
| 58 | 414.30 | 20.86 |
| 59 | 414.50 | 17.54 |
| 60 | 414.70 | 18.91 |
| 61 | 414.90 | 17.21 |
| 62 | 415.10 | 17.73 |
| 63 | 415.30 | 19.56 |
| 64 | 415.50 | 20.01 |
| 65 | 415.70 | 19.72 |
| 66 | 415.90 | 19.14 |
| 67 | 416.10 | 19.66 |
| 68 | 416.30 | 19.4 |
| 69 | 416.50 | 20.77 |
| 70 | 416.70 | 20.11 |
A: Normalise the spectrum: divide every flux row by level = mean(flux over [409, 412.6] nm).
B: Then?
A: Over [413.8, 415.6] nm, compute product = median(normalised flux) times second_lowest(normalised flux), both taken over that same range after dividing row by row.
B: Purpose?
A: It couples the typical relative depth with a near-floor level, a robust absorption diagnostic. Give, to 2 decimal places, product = 1.02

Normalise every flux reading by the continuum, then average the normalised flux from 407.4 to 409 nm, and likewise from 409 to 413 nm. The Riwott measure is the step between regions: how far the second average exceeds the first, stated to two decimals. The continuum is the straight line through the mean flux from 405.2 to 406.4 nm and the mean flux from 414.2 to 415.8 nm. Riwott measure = -0.06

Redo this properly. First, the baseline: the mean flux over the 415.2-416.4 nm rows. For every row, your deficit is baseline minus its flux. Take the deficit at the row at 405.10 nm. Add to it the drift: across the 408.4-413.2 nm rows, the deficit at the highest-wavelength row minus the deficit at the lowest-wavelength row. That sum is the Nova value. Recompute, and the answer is 1.9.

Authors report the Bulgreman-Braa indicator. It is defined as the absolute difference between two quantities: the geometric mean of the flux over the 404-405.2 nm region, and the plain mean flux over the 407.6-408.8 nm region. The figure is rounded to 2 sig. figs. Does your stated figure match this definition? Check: 1.1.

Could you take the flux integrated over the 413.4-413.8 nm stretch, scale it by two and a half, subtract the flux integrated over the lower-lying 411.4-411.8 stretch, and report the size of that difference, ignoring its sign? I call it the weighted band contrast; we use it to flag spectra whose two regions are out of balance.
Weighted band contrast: 12.2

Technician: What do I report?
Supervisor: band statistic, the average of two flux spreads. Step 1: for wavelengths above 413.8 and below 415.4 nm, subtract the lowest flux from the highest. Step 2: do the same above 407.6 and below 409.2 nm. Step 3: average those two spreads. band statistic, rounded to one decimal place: 3.6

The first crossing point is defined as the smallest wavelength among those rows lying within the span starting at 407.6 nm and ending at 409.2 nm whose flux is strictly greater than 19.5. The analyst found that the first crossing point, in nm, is 408.30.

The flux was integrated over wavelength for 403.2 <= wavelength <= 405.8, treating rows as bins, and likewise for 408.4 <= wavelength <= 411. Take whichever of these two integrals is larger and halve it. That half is 24.1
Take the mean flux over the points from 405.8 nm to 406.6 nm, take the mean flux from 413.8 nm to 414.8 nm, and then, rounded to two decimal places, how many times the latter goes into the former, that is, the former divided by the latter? 0.97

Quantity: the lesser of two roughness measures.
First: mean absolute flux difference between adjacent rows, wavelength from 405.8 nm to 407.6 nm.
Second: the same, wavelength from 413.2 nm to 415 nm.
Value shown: 1.47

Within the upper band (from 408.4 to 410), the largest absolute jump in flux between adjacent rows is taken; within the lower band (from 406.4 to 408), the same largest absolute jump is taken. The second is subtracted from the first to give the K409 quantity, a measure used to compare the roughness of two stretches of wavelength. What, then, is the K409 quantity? -1.1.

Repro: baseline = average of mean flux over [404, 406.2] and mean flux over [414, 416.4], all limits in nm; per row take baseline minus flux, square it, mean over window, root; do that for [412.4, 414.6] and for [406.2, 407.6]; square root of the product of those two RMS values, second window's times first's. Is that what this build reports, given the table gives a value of 1.28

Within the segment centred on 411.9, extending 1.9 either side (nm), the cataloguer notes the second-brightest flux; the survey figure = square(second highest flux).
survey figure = 404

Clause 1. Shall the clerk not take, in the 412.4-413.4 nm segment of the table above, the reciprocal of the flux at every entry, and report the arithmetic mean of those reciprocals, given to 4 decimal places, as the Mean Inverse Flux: 0.0542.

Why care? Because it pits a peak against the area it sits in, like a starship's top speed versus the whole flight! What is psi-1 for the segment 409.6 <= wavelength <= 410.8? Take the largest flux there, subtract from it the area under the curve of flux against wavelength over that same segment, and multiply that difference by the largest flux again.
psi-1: -33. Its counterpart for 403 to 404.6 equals -179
